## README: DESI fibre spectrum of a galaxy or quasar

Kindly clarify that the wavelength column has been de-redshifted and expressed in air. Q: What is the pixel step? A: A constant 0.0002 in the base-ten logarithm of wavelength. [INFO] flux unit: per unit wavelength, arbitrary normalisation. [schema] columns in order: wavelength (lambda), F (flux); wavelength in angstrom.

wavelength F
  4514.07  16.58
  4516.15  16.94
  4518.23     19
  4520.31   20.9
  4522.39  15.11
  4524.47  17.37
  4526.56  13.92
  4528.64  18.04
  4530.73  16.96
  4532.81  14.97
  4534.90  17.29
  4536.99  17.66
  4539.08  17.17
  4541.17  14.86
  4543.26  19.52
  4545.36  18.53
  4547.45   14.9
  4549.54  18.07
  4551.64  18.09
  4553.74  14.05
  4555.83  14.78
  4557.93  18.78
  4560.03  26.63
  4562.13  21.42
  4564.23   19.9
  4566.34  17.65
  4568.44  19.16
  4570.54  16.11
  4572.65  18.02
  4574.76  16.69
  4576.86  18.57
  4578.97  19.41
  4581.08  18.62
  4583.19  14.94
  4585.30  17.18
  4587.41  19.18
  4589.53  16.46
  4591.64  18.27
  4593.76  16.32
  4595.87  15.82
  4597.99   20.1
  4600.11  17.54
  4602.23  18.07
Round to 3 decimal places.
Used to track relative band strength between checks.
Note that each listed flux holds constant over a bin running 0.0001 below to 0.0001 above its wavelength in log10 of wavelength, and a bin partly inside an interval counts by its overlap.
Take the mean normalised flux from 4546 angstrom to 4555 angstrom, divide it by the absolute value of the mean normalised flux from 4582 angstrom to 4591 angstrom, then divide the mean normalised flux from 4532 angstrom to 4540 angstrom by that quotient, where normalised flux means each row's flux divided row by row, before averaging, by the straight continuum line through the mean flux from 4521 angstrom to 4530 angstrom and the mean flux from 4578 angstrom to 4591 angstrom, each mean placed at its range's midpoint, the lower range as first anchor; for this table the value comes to 1.009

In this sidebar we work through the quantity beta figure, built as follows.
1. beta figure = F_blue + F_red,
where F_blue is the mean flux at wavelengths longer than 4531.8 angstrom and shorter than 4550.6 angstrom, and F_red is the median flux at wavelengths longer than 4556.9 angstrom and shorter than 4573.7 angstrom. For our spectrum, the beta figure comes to 36.0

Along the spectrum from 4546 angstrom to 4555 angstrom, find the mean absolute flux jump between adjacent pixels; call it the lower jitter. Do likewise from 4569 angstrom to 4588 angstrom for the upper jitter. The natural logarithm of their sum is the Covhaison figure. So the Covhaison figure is 1.45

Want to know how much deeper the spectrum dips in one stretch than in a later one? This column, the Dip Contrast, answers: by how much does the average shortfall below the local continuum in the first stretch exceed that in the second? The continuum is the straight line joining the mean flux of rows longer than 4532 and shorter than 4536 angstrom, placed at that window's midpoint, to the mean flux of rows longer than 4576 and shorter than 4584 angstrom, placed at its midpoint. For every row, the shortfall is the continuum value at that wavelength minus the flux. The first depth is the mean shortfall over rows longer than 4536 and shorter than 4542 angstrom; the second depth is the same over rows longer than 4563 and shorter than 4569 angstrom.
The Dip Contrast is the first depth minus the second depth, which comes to 1.3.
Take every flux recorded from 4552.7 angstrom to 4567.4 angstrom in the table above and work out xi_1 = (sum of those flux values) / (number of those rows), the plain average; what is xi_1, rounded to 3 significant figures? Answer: 19.0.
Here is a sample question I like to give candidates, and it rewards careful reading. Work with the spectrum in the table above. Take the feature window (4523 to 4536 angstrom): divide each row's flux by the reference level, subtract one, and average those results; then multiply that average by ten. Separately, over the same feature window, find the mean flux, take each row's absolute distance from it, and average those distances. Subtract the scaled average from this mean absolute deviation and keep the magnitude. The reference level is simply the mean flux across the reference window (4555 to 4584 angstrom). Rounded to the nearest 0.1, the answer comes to 2.5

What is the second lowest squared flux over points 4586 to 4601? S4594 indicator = 266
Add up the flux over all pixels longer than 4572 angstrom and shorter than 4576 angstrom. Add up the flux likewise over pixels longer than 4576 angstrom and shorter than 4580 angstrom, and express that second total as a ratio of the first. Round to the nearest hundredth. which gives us 1.09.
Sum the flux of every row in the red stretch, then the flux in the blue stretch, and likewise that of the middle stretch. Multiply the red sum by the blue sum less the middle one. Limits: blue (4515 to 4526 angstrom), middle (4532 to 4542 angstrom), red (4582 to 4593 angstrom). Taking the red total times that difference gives 634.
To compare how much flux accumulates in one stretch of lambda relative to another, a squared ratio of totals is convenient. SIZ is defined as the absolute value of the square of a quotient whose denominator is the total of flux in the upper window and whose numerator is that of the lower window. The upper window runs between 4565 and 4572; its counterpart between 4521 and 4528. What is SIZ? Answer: 0.77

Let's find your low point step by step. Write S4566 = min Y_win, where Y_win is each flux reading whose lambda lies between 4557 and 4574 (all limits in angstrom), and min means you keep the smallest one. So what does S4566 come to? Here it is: 16.11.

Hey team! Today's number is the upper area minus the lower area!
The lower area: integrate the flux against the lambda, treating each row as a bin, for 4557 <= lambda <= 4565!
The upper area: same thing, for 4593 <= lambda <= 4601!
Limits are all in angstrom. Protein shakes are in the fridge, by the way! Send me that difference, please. -34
